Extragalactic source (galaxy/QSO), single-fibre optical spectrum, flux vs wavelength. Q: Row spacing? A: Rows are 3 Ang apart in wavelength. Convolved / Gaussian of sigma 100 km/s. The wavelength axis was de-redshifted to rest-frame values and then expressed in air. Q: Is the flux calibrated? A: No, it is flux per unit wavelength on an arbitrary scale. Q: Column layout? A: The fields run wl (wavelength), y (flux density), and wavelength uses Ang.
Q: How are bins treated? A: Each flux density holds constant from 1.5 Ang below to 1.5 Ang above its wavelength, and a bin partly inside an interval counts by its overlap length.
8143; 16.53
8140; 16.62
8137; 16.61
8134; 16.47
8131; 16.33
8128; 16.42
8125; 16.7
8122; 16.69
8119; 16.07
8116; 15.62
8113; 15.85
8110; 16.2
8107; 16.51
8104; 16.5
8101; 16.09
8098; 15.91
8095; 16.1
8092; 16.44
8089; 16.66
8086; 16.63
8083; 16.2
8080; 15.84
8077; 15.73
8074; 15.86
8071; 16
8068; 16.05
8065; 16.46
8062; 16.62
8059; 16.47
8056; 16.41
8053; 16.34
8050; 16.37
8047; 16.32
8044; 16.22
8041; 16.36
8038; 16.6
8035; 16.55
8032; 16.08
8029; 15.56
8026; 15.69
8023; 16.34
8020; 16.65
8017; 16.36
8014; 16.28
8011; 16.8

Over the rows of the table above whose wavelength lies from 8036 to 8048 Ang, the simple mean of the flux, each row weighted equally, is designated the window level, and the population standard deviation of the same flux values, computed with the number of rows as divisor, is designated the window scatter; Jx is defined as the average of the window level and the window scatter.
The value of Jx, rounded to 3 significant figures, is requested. 8.26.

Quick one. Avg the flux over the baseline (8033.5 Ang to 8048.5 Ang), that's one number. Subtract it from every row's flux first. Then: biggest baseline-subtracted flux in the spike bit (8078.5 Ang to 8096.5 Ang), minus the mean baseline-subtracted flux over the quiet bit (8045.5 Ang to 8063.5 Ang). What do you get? 0.24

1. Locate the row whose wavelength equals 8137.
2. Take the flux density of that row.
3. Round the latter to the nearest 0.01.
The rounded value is 16.61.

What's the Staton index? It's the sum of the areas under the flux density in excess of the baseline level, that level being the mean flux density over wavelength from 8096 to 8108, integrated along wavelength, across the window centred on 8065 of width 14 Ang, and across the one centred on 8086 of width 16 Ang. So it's 3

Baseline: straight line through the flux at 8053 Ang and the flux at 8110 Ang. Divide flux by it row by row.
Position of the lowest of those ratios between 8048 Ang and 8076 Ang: 8074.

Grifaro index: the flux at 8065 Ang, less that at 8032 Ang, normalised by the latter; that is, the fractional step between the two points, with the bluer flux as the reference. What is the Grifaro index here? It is 0.024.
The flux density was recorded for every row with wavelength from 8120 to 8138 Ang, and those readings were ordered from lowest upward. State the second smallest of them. 16.42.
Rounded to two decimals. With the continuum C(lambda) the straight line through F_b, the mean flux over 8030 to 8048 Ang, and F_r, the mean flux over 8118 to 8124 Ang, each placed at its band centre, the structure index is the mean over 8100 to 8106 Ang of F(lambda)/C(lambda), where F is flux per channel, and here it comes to 1.00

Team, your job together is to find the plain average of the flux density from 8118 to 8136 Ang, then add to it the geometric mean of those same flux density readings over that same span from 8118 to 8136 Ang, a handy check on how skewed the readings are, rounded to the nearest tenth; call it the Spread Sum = 32.9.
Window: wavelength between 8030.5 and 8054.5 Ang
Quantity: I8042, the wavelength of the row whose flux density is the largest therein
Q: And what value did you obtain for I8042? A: 8038 Ang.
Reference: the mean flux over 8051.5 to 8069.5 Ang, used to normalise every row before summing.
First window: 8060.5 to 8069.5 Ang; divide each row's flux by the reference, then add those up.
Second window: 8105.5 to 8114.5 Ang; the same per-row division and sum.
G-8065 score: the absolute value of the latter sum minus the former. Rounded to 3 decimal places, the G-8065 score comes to 0.035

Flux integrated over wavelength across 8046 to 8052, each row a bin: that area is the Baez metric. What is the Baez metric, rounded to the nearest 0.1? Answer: 98.1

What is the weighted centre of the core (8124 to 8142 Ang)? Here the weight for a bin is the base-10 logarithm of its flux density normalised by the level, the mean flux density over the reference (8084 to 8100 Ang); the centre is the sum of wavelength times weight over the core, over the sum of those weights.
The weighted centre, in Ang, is 8132.9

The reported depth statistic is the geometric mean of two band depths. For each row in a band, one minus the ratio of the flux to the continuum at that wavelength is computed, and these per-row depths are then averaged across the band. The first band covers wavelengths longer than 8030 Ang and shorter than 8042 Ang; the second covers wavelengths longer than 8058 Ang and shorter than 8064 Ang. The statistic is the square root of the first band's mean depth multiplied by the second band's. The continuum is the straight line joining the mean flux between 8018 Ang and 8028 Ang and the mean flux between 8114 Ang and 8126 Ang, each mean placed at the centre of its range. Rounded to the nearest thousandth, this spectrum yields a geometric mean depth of 0.014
